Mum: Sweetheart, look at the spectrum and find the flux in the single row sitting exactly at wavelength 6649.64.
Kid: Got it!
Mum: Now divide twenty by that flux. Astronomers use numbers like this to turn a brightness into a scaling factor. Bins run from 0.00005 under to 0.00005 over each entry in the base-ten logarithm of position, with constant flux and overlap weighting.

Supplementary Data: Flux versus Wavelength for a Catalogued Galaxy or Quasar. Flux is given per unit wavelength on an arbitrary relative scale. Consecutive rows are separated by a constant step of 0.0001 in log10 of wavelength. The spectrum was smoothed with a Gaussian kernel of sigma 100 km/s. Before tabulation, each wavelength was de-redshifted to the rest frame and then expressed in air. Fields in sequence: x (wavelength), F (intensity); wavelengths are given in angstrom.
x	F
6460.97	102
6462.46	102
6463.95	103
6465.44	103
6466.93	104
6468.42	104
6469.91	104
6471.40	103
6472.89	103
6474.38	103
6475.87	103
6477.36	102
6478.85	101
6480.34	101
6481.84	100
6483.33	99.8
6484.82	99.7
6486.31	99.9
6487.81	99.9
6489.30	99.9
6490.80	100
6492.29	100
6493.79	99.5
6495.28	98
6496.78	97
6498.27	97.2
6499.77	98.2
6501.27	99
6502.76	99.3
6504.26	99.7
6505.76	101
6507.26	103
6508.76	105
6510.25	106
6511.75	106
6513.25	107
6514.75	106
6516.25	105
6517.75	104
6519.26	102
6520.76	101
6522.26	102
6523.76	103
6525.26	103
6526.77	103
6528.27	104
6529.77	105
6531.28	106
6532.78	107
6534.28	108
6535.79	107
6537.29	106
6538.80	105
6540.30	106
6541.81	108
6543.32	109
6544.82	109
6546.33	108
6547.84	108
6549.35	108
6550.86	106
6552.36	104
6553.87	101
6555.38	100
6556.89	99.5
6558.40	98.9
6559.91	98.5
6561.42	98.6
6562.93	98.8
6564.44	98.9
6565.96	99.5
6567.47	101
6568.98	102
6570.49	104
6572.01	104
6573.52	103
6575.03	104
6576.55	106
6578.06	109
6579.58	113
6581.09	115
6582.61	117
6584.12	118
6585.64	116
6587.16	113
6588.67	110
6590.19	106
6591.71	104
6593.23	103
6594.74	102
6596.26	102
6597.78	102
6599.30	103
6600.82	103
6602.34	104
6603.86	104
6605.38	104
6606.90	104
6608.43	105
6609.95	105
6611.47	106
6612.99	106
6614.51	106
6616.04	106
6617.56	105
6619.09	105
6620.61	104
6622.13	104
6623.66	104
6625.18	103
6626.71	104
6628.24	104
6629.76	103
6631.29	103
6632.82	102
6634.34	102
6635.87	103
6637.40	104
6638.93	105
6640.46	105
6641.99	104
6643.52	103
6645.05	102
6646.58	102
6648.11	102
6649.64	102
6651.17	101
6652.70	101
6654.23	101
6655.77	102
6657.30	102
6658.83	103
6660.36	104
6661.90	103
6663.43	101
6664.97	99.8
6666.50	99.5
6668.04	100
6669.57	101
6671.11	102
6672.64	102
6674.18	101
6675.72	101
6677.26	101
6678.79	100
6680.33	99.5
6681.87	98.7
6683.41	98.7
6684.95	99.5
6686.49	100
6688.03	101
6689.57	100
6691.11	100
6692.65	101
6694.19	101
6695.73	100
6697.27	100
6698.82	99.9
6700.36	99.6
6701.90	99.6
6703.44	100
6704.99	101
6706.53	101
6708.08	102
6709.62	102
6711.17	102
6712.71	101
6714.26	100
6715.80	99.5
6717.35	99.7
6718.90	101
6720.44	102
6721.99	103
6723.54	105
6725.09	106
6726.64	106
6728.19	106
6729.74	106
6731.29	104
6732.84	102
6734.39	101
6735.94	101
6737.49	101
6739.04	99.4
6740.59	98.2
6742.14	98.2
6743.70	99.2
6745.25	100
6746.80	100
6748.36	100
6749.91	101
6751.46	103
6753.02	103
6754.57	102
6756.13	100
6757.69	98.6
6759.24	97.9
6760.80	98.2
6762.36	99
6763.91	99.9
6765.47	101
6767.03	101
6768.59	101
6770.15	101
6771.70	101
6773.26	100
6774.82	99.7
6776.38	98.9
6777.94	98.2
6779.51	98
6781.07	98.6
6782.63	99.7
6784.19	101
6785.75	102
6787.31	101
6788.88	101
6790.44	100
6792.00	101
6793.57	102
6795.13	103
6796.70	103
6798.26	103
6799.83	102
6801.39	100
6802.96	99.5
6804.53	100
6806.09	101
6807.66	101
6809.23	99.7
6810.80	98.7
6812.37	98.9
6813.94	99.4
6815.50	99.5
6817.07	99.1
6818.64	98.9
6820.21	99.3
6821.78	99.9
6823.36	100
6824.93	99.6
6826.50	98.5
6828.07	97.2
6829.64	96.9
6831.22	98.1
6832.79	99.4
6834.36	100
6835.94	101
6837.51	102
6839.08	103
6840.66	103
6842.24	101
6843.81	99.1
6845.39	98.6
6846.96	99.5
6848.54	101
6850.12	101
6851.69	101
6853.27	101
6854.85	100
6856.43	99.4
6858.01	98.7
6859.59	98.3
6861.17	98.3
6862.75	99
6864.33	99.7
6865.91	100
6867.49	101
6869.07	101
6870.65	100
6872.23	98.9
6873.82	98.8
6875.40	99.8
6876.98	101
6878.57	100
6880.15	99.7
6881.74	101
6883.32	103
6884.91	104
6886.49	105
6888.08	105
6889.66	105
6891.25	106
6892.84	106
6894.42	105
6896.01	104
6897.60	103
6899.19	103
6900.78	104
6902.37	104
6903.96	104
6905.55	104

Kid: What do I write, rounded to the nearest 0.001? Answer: 0.196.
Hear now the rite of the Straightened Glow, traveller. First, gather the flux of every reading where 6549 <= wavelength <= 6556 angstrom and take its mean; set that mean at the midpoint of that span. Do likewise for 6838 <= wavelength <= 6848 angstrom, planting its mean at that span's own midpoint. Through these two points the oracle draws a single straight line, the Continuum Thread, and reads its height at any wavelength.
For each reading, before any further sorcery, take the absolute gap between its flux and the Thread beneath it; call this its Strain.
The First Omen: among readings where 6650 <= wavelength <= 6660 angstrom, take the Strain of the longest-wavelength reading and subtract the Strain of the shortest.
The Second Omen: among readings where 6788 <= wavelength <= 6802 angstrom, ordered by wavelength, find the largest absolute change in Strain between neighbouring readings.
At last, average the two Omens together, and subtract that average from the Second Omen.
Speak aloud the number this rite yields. 1.2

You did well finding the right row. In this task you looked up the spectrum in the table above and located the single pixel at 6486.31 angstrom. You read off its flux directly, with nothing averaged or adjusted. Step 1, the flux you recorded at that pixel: 99.9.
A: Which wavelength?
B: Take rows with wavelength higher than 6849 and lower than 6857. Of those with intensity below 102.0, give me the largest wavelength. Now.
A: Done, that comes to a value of 6856.43 angstrom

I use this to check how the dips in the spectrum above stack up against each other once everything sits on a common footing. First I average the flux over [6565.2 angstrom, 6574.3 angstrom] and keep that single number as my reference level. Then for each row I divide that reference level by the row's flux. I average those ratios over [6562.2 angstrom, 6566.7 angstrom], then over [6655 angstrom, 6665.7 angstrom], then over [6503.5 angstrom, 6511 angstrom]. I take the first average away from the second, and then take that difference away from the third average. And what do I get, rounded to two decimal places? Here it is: 1.02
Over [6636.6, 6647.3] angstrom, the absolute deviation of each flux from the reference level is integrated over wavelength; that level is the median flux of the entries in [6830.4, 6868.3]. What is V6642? 38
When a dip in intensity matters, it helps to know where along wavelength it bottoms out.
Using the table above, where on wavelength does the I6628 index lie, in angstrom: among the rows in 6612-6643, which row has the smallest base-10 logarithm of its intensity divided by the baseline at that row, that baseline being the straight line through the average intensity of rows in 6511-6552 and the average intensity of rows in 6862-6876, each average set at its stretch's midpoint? 6632.82 angstrom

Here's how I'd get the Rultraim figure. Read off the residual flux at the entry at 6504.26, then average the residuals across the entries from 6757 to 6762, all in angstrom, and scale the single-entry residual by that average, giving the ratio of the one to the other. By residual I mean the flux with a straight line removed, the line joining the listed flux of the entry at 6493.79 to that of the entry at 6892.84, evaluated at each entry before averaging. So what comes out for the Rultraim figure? -0.01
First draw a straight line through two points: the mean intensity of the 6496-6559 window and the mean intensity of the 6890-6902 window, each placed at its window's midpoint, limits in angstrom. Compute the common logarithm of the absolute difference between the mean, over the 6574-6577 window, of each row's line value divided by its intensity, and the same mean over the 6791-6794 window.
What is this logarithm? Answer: -1.4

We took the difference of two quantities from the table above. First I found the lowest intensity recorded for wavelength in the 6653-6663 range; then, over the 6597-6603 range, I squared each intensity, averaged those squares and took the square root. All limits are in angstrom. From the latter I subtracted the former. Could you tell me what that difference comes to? 2.0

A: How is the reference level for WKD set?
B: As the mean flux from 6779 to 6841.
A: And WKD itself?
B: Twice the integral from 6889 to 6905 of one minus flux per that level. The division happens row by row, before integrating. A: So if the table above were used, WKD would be -1.3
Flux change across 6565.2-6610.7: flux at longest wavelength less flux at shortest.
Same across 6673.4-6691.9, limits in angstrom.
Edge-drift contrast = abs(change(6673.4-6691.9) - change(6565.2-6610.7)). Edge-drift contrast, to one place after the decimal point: 6.5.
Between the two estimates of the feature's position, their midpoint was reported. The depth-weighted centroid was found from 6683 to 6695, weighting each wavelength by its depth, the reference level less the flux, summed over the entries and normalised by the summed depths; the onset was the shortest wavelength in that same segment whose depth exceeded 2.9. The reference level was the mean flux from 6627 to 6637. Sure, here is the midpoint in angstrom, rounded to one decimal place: 6685.7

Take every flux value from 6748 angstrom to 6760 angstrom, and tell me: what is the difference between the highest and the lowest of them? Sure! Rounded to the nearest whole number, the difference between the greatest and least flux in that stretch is 5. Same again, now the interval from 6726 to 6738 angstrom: 5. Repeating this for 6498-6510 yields 8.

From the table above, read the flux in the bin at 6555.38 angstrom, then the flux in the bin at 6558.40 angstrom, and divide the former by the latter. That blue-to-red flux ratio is 1.01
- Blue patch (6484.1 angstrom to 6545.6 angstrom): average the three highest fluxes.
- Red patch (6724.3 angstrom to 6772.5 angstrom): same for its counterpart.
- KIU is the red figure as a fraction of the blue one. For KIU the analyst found 0.98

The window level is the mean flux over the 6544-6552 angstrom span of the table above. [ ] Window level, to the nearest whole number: 108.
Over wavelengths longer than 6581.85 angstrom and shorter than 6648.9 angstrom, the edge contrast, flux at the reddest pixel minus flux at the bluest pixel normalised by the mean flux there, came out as -0.14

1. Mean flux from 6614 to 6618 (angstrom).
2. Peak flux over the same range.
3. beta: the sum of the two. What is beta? 212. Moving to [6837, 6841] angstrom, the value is 206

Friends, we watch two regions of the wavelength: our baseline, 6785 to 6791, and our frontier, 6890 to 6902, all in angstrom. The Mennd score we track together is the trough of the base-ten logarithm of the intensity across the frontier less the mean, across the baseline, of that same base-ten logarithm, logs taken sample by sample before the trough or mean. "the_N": 0.009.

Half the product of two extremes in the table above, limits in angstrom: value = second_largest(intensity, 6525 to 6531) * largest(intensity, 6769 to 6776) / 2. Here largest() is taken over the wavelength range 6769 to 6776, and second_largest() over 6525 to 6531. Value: 5252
